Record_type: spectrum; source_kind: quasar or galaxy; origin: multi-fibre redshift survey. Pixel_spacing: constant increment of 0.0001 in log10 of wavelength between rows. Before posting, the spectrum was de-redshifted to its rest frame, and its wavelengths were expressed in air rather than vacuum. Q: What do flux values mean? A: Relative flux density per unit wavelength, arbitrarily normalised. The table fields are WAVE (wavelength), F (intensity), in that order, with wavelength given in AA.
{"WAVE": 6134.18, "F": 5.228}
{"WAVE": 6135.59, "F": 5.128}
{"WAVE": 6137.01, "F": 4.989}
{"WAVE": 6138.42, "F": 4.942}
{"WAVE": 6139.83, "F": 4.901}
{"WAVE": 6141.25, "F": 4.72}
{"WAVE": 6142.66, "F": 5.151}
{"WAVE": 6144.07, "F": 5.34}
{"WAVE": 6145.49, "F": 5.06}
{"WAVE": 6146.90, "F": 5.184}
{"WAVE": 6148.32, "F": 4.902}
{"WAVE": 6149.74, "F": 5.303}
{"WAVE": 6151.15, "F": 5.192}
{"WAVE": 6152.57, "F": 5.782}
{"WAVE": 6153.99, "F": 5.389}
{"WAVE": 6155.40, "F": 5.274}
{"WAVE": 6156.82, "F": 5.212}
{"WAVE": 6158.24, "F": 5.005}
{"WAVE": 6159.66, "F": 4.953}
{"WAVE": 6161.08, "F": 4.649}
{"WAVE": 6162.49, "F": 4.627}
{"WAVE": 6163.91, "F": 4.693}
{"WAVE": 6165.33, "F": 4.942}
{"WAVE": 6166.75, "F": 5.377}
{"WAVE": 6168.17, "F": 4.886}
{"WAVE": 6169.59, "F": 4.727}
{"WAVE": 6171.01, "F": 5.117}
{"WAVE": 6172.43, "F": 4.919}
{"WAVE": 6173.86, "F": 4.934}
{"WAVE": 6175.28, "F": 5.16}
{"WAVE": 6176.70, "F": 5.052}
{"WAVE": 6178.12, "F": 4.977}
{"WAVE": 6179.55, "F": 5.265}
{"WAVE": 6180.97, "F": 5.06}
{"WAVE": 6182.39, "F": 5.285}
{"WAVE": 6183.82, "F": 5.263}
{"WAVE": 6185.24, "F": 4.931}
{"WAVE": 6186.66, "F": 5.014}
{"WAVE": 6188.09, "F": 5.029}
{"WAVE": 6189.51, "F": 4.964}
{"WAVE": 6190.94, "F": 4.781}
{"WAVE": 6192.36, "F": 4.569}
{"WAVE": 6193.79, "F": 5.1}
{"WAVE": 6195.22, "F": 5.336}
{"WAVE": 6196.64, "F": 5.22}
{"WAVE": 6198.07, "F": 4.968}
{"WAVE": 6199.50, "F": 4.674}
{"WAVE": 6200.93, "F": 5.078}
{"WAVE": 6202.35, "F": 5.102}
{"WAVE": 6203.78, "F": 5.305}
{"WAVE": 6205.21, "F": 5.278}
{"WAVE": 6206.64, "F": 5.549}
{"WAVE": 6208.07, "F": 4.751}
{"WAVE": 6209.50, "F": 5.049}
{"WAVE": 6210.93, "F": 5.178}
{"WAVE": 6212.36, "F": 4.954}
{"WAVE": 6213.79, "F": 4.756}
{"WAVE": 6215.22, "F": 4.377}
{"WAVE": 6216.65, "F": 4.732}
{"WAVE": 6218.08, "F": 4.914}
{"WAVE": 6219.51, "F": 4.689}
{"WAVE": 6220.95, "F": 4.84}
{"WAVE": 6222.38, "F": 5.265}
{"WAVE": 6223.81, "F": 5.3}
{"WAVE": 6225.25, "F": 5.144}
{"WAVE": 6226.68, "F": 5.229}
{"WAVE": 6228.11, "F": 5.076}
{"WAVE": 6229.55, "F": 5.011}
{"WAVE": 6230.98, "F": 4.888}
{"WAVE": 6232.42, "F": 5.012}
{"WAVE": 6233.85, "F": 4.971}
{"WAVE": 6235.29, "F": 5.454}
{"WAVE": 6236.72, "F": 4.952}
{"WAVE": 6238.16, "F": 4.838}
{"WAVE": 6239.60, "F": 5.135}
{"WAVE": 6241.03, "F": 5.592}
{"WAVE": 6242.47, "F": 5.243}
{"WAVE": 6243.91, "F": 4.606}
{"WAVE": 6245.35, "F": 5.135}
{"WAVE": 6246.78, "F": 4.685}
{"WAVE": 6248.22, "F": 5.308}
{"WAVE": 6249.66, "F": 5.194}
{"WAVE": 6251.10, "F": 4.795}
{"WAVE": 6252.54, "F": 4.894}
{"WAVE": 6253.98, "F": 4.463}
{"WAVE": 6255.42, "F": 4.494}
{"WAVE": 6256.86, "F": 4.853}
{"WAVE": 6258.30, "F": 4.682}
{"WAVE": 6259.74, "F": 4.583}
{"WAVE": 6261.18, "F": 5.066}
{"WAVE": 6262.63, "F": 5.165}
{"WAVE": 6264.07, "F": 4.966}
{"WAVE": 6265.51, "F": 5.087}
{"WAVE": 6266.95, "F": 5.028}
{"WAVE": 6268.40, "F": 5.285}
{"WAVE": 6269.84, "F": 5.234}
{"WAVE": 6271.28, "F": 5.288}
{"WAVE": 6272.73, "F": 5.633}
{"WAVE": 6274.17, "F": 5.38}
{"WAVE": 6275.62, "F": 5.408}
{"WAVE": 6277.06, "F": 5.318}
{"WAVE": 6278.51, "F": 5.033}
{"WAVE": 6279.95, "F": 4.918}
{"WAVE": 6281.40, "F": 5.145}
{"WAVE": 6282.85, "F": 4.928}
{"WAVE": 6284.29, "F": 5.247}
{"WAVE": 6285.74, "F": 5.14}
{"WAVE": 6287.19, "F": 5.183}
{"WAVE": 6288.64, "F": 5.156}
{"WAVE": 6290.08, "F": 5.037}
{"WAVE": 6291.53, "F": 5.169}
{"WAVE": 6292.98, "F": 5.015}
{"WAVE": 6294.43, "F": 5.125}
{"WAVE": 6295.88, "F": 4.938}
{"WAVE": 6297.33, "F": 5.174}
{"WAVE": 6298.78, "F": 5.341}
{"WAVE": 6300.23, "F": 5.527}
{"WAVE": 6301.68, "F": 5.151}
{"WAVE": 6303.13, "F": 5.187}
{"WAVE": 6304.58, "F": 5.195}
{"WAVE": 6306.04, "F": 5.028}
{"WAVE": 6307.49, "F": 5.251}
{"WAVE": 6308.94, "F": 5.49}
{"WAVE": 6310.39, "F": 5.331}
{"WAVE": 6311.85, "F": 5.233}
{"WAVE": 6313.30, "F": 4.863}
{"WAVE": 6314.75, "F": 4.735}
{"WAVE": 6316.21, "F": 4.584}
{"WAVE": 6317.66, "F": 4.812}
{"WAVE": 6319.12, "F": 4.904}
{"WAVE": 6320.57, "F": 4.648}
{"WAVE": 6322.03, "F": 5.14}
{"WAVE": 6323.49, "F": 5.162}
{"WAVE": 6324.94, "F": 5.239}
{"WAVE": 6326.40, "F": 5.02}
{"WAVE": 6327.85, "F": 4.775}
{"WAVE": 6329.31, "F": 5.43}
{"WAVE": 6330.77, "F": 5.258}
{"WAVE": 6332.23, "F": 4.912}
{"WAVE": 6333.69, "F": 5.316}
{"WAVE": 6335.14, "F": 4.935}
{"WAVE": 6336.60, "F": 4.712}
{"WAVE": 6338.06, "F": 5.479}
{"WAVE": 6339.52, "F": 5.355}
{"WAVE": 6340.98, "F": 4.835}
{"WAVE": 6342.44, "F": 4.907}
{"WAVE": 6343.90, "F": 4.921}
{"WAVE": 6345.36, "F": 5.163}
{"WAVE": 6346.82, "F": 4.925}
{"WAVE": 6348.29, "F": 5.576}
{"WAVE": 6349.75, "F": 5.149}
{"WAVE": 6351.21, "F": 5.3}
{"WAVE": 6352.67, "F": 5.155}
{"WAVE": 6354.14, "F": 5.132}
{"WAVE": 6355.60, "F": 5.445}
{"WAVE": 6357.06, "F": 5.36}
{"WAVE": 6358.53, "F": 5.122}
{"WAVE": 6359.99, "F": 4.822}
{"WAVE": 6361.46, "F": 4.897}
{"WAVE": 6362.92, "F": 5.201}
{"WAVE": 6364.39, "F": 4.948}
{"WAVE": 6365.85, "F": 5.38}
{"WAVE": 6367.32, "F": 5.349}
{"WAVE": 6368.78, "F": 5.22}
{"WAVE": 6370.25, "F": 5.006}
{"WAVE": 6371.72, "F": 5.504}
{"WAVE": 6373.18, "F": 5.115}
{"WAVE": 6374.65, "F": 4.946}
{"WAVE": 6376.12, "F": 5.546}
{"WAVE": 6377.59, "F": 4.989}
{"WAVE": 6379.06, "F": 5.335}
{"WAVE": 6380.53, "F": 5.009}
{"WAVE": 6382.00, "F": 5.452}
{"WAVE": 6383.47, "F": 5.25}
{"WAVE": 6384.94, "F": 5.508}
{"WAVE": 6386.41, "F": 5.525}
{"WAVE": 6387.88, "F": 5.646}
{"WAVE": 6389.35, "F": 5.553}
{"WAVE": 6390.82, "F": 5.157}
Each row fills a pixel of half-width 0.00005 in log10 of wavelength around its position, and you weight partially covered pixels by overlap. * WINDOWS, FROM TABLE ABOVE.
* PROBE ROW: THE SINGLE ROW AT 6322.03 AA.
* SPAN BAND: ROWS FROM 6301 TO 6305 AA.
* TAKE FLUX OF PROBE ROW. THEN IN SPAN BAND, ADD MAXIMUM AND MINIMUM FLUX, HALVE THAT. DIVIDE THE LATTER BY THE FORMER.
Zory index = 1.01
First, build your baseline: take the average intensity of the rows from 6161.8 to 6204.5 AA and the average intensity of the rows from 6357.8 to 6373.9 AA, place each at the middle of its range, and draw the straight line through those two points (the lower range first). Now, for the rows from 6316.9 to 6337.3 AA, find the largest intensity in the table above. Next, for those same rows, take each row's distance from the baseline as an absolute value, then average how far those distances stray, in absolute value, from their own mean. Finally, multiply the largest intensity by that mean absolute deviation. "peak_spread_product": 0.57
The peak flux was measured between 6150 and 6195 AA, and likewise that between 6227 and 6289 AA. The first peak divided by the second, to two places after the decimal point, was 1.03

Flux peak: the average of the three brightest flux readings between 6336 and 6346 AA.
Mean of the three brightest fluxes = 5.33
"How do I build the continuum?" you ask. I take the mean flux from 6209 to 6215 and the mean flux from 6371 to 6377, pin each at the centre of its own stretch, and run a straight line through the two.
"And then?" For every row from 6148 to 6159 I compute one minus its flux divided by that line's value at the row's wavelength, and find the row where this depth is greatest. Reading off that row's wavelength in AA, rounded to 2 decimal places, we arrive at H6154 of 6148.32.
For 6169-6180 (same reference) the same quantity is 6169.59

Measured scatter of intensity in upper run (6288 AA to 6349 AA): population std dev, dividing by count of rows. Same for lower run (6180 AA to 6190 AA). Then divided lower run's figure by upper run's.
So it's 0.5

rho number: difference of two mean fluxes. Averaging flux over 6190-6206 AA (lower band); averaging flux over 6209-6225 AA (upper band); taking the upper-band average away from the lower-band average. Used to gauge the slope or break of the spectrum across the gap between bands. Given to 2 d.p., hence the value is 0.12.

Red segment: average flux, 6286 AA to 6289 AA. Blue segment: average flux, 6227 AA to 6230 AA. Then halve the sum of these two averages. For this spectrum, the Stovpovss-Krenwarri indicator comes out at 5.11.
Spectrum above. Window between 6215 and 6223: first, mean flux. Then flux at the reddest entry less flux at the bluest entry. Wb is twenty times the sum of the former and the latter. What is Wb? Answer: 114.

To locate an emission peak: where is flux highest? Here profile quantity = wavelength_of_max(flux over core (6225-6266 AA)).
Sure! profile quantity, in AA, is 6241.03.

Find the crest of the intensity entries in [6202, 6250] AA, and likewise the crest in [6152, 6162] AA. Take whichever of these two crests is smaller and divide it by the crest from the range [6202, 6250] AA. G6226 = 1.00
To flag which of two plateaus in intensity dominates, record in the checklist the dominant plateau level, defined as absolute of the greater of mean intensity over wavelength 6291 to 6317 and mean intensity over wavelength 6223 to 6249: 5.13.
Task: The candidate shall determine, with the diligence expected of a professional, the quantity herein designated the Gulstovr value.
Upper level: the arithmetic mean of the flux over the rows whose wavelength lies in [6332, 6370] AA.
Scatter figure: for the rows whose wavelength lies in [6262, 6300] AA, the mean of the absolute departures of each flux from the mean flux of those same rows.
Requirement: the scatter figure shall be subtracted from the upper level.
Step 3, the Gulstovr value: 5.01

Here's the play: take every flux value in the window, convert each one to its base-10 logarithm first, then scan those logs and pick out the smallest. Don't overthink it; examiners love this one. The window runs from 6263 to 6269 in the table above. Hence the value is 0.696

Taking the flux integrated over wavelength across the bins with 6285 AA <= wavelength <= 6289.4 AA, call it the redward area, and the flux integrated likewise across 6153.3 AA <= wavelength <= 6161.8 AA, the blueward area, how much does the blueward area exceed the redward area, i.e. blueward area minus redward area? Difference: 21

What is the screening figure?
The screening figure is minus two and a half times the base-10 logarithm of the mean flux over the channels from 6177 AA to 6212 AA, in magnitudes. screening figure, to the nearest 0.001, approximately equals -1.763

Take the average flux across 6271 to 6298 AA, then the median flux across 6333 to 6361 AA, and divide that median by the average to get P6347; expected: 0.996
